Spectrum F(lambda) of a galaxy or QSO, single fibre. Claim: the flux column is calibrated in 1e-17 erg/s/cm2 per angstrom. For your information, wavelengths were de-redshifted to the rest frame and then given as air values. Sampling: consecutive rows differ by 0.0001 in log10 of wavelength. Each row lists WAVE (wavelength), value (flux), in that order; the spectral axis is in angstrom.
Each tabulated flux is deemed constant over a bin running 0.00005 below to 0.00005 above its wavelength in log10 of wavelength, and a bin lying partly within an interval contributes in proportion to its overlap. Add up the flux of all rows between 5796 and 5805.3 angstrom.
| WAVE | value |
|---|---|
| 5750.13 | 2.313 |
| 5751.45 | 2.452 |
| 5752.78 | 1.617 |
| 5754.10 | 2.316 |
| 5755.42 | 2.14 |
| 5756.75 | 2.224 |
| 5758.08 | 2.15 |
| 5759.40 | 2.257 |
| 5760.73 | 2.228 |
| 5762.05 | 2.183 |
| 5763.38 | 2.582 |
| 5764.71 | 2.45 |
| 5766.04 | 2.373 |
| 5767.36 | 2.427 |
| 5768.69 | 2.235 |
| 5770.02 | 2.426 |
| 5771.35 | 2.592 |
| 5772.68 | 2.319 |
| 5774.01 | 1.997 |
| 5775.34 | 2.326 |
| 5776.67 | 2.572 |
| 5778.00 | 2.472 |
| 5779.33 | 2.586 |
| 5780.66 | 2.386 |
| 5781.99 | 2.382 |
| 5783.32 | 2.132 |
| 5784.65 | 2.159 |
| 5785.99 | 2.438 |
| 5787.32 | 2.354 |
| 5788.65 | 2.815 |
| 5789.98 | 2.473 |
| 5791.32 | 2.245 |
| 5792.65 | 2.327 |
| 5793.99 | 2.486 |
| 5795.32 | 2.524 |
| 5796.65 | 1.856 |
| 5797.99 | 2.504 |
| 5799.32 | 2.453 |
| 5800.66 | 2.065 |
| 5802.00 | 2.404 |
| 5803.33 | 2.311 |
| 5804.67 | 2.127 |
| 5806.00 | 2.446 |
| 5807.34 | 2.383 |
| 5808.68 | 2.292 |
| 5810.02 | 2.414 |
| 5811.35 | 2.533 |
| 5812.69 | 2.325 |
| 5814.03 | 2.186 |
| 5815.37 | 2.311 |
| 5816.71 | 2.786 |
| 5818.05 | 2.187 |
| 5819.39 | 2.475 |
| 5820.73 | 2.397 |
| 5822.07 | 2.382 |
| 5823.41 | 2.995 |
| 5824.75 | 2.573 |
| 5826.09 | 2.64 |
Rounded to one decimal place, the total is 15.7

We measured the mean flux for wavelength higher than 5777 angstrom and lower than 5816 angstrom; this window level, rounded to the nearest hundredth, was 2.36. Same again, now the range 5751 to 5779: 2.30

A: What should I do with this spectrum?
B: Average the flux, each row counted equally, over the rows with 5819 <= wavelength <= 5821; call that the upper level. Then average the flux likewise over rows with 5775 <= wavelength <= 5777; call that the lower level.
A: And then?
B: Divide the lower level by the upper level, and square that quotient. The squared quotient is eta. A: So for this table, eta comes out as 1.01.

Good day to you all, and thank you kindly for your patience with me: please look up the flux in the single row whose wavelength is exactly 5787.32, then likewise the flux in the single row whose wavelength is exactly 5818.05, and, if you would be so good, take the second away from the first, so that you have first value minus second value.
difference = 0.17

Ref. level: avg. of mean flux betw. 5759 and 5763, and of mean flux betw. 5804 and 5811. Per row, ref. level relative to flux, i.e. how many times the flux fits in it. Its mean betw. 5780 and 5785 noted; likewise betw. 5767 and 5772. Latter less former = -0.06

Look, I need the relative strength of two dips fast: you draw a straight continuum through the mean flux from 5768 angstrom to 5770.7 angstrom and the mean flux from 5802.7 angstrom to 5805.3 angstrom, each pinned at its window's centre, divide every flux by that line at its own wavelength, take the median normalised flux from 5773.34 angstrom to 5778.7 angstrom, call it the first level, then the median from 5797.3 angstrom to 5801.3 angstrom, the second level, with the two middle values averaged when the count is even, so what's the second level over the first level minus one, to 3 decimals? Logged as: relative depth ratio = 0.056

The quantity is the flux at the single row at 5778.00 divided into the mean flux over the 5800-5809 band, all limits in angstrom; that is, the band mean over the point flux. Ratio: 0.93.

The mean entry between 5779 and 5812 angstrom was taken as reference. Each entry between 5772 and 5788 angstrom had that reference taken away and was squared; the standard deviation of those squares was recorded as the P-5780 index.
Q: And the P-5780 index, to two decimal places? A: 0.04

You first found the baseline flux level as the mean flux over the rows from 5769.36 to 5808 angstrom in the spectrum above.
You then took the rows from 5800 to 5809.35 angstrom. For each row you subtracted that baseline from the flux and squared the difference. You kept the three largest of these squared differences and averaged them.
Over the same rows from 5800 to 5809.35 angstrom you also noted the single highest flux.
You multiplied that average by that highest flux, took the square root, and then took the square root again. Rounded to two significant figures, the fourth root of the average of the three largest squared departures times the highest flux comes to 0.59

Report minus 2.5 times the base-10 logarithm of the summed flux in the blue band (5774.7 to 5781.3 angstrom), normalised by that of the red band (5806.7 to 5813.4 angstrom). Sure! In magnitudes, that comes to -0.04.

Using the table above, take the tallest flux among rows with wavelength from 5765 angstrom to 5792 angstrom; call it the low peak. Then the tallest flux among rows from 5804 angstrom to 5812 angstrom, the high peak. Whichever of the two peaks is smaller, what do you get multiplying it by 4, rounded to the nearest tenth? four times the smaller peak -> 10.1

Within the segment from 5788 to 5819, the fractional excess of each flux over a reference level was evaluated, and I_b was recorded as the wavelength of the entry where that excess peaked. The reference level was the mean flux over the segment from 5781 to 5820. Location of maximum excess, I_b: 5788.65 angstrom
